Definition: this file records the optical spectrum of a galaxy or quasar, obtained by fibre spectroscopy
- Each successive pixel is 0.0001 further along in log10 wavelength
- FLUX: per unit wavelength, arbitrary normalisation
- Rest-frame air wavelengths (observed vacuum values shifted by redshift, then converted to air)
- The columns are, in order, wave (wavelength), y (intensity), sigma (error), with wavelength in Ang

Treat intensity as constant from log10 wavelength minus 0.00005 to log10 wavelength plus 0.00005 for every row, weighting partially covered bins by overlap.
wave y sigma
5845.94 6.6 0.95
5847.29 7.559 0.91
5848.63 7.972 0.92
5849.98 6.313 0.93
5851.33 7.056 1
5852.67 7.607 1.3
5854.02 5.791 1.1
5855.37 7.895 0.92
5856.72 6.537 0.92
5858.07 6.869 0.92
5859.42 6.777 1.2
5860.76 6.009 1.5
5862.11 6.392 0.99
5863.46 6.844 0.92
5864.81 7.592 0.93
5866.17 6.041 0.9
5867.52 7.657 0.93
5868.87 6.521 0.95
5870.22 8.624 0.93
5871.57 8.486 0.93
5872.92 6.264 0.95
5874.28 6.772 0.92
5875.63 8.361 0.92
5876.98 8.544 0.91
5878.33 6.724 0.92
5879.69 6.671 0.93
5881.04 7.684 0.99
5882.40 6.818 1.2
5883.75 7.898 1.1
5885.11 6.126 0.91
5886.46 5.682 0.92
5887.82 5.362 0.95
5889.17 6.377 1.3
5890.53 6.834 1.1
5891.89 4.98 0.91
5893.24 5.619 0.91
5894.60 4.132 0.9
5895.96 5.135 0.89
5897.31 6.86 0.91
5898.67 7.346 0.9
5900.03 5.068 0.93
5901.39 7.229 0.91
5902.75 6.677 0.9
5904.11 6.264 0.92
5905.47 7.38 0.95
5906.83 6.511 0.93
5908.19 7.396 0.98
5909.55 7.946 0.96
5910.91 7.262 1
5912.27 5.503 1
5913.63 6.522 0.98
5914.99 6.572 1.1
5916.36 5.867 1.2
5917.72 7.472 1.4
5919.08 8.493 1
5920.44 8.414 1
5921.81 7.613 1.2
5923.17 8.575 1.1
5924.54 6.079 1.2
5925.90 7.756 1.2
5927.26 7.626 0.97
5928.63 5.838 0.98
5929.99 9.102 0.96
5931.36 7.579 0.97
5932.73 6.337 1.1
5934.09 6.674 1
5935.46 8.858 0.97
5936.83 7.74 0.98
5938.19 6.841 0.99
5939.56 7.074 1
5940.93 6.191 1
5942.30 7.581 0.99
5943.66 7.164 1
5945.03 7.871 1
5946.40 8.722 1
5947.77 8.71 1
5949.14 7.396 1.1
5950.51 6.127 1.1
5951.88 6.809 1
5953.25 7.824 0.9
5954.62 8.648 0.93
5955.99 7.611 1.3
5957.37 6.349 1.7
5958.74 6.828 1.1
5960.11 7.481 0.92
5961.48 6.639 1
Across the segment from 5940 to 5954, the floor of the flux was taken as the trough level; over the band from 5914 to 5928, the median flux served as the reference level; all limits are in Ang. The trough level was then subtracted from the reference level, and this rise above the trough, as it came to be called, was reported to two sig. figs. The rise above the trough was 1.5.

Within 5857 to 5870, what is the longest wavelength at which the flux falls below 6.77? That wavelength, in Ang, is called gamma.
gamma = 5868.87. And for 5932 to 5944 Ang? 5940.93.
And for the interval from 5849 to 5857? 5856.72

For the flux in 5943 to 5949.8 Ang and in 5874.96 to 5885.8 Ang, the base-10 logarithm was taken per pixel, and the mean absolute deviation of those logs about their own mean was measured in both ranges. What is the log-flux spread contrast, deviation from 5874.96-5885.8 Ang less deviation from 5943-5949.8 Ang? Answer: 0.013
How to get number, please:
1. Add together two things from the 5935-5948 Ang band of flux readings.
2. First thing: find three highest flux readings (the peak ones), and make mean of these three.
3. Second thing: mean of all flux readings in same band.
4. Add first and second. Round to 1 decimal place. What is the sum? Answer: 16.4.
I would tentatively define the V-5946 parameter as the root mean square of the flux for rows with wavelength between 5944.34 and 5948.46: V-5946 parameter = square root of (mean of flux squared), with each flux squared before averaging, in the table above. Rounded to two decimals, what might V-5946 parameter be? 8.44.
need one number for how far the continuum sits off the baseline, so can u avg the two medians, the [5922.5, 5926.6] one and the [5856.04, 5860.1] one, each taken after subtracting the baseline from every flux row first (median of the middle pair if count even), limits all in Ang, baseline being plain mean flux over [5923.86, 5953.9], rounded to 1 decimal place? -0.1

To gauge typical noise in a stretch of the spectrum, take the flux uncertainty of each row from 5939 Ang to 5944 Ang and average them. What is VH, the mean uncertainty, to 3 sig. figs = 0.998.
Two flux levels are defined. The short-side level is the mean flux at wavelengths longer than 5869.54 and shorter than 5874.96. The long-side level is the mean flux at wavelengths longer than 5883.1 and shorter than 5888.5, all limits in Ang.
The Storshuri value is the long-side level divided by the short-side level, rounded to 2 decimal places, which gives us 0.83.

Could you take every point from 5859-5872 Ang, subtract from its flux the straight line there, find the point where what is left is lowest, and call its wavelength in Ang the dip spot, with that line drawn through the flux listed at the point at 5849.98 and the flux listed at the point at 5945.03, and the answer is 5866.17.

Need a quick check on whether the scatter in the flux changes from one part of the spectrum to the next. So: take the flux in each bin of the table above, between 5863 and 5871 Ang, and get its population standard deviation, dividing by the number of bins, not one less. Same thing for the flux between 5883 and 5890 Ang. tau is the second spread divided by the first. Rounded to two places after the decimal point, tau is 1.03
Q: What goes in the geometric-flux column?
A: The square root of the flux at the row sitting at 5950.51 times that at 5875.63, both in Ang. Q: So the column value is 7.2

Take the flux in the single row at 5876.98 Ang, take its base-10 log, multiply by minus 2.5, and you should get -2.33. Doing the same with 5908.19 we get -2.17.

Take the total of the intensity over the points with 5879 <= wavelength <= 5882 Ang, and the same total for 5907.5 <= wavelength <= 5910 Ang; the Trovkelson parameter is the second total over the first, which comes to 1.07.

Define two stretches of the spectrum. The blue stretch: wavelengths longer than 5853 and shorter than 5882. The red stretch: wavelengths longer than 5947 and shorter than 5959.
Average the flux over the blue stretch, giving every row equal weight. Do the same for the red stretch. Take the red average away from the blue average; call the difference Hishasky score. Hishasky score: -0.3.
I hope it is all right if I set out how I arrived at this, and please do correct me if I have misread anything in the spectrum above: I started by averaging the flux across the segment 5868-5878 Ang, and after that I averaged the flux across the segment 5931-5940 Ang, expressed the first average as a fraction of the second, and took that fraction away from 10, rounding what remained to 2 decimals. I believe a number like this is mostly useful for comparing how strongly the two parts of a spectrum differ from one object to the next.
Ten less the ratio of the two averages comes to 8.95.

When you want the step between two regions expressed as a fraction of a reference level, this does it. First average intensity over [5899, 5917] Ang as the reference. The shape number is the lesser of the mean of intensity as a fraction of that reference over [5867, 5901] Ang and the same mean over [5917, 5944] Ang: 1.00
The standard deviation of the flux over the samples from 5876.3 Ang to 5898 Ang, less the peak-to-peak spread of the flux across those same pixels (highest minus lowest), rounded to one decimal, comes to -3.3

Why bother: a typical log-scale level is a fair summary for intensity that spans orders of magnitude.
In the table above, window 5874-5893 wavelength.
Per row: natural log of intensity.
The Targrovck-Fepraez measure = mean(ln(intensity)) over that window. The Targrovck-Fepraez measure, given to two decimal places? 1.90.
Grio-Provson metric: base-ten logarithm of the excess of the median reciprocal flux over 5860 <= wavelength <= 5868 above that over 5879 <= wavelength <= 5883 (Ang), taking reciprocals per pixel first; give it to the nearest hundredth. -2.34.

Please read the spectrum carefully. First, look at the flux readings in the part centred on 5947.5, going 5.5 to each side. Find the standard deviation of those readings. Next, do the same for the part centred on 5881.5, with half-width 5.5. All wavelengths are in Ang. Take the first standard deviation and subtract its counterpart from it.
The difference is -0.06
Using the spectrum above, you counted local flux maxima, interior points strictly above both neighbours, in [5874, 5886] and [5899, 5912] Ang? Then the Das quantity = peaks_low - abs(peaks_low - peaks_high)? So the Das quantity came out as 3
